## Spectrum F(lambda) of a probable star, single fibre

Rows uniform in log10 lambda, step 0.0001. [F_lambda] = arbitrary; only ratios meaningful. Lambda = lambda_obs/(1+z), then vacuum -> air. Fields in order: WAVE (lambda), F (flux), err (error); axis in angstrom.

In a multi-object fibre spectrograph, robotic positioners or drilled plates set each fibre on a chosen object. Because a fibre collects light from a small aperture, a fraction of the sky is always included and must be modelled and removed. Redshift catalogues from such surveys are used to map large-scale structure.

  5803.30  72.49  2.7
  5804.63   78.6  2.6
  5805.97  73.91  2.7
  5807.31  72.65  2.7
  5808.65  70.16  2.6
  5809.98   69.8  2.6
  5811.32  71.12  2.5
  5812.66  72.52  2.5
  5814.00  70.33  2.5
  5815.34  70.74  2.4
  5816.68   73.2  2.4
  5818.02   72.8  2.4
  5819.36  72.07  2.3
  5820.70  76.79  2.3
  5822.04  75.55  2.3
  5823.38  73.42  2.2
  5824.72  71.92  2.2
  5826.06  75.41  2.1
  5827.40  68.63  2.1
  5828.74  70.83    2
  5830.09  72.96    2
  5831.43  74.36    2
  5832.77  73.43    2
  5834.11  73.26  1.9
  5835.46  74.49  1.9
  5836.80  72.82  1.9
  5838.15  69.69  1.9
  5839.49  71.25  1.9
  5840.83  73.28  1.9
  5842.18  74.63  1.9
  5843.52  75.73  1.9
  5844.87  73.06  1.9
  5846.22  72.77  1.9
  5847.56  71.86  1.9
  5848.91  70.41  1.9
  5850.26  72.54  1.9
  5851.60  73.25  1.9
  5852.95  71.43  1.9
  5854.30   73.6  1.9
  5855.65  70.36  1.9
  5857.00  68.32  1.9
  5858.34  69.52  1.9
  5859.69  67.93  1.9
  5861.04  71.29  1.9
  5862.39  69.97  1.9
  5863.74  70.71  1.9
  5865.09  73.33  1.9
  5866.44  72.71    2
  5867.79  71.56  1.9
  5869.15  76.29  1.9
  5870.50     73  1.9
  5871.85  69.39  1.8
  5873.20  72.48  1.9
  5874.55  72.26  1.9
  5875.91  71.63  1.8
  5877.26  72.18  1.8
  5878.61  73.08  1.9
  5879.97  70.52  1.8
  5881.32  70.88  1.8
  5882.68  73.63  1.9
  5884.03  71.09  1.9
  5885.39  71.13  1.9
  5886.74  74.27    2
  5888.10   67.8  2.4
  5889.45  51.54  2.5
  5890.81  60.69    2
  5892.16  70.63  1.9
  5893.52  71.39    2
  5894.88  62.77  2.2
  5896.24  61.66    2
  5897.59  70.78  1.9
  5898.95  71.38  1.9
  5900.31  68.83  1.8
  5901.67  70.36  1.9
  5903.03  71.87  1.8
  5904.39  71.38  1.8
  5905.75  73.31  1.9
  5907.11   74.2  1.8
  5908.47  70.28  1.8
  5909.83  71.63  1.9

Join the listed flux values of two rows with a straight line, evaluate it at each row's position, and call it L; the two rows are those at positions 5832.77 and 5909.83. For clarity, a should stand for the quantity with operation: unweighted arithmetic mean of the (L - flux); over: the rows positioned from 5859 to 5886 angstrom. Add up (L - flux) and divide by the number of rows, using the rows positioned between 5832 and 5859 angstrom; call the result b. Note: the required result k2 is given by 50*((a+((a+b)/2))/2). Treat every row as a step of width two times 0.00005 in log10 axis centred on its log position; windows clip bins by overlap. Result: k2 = 39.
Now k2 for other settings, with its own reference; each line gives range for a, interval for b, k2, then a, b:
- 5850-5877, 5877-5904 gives 84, 1.1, 3.27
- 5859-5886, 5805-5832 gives 44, 0.7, 1.30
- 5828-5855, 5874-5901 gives 57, 0.4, 3.25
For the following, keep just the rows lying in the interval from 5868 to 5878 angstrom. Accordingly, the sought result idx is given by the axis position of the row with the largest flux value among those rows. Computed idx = 5869.15 angstrom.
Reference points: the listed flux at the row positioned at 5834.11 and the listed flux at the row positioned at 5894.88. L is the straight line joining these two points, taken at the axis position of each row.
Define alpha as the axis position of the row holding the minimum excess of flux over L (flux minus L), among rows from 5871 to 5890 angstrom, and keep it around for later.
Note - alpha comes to 5889.45 angstrom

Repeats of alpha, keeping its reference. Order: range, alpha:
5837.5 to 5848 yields 5838.15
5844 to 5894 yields 5889.45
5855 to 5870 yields 5857.00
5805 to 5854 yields 5809.98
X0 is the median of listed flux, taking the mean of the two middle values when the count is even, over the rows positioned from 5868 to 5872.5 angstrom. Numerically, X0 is 73.0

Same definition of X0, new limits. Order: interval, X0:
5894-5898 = 62.8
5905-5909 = 73.3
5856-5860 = 68.3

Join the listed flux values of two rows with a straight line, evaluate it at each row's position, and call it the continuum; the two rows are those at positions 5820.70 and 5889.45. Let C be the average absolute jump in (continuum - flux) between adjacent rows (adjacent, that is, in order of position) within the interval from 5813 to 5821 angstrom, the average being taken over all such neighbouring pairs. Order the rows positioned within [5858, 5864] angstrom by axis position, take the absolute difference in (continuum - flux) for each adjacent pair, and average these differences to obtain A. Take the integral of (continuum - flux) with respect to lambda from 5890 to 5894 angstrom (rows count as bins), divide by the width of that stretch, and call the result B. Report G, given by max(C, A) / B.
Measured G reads -0.1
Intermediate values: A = 1.8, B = -16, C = 1.88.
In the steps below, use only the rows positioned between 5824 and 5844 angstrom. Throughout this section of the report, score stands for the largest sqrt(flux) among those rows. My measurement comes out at 8.70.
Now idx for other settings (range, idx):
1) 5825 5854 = 5843.52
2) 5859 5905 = 5869.15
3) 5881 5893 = 5886.74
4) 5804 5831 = 5804.63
